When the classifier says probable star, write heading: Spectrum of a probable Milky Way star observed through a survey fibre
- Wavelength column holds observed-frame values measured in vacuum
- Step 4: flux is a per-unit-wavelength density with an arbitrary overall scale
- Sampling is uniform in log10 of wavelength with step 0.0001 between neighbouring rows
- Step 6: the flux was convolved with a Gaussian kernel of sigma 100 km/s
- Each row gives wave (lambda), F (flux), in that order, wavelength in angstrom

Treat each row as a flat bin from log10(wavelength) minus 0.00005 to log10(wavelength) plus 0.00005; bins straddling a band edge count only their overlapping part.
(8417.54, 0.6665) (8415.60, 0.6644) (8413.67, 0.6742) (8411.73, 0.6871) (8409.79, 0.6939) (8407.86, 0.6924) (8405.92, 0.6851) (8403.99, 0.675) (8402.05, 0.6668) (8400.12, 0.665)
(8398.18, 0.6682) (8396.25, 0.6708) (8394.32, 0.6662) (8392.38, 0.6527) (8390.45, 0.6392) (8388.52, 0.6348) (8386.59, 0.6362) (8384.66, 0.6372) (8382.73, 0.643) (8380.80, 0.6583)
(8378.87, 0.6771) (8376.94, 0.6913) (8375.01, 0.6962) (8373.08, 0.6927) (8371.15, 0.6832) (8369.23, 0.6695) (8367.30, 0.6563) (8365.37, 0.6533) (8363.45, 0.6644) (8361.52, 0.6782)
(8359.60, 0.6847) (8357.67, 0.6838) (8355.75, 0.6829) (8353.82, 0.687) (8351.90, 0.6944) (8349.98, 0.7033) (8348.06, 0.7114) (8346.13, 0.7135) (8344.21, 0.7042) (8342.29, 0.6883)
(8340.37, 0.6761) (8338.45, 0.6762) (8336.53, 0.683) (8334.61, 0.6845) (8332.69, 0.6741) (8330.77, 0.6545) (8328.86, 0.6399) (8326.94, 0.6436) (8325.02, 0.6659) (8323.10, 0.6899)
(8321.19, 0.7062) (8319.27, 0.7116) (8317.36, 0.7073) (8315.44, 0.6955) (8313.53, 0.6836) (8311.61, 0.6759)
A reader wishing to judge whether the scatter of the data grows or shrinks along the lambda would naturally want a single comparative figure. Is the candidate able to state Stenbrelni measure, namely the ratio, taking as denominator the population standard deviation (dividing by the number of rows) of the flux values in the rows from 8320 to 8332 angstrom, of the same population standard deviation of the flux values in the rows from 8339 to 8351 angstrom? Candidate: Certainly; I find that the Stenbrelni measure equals 0.55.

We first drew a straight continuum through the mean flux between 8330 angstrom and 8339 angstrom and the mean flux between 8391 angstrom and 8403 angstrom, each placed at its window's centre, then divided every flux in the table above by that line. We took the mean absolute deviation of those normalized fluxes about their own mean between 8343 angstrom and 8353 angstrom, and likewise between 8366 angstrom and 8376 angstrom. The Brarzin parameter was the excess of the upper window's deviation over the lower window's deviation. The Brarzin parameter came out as 0.012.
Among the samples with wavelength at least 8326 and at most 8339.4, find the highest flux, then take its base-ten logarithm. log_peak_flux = -0.165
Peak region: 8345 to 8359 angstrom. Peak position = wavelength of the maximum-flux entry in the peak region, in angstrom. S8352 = 8346.13 angstrom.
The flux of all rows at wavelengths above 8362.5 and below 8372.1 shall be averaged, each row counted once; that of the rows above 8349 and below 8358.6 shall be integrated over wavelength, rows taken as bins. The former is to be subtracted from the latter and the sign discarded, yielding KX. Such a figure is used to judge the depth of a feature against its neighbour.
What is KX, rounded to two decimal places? 5.97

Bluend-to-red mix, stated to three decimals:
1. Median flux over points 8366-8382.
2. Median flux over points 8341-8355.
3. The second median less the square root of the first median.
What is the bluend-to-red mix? -0.121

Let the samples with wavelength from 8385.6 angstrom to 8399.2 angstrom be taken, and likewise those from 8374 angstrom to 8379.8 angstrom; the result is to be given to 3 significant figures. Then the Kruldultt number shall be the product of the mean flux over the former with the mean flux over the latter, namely 0.449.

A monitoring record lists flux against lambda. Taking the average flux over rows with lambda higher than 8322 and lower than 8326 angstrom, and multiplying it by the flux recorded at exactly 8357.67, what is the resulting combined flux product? 0.464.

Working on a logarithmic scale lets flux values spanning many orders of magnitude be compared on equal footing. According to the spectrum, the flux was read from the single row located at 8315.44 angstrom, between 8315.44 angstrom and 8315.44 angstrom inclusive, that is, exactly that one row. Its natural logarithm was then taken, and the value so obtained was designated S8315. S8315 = -0.36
